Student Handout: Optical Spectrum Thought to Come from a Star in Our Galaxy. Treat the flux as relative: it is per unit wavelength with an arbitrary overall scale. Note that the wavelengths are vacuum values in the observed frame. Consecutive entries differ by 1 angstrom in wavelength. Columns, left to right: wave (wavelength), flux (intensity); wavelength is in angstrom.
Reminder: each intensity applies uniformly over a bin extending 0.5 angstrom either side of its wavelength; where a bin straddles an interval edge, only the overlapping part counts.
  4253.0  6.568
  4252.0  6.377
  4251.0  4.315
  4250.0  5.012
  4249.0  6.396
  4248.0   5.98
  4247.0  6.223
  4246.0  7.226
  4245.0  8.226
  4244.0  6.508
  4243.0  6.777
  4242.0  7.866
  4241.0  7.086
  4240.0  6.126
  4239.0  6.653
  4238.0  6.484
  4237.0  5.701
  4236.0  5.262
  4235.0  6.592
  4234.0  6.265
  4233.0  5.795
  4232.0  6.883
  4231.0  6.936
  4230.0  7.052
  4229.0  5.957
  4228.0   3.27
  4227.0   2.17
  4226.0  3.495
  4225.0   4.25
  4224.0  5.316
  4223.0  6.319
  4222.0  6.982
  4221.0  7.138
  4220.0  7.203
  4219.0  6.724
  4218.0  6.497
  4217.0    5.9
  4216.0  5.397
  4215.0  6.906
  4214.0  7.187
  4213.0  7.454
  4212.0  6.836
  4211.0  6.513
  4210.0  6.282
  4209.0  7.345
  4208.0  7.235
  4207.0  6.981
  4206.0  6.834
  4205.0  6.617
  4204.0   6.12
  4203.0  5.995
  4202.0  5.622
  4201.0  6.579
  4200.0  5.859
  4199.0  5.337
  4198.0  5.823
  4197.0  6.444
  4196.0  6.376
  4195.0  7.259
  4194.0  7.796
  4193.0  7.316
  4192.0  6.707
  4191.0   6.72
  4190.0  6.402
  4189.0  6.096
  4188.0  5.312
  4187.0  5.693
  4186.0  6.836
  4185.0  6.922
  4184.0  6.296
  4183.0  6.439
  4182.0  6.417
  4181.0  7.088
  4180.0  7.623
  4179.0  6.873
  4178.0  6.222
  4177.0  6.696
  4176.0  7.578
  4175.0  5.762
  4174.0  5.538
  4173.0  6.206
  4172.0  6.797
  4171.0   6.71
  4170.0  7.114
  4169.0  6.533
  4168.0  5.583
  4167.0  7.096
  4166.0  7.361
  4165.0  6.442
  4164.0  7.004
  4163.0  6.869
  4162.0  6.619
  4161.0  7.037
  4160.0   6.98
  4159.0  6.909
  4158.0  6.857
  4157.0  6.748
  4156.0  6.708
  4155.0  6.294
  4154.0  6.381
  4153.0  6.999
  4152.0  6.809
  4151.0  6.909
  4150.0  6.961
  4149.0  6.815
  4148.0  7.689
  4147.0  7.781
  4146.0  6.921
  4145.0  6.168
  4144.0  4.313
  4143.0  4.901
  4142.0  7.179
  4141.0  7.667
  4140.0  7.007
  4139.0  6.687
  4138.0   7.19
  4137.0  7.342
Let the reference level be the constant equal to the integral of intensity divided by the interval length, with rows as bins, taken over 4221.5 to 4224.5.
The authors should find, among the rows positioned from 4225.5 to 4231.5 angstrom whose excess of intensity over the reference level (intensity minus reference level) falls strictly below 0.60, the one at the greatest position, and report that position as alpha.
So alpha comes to 4229.0 angstrom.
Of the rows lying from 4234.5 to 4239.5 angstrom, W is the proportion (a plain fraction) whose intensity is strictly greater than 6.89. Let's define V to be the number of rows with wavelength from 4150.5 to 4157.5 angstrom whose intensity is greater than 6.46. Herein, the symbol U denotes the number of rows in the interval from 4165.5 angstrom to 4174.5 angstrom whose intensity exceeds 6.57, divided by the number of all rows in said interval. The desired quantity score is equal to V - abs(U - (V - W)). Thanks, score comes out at 0.6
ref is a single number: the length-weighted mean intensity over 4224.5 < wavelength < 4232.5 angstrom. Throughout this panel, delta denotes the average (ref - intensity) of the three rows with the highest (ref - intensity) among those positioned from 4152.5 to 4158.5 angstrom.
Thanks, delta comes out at -1.5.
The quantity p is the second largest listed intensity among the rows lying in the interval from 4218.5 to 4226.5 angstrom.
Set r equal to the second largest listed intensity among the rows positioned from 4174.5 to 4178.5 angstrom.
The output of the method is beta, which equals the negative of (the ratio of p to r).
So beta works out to -1.07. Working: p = 7.138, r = 6.696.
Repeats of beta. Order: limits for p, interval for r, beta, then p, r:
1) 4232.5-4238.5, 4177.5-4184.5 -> -0.91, 6.484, 7.088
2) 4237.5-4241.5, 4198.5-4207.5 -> -0.97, 6.653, 6.834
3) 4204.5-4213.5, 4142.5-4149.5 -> -0.96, 7.345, 7.689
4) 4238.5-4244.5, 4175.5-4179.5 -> -1.03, 7.086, 6.873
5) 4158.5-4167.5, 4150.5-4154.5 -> -1.03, 7.096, 6.909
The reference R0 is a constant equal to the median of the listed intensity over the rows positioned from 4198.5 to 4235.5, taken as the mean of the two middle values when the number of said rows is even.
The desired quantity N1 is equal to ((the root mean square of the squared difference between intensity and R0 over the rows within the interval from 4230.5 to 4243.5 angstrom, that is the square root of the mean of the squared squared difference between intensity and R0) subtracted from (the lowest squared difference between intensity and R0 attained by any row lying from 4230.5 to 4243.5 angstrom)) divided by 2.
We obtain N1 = -0.36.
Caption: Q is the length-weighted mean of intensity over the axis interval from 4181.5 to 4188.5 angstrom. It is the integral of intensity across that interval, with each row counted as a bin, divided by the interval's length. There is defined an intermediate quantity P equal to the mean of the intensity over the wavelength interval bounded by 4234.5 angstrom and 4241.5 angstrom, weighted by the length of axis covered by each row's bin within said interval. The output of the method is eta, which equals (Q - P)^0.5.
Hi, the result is 0.04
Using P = 6.27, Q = 6.3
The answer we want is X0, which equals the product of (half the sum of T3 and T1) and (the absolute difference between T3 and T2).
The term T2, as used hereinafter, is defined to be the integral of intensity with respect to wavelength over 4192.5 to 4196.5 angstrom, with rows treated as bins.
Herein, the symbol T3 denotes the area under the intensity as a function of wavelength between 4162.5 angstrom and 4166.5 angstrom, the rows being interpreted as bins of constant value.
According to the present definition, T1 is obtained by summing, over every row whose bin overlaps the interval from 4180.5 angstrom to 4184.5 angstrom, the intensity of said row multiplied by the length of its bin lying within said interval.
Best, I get 29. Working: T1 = 26.2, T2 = 29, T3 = 27.7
